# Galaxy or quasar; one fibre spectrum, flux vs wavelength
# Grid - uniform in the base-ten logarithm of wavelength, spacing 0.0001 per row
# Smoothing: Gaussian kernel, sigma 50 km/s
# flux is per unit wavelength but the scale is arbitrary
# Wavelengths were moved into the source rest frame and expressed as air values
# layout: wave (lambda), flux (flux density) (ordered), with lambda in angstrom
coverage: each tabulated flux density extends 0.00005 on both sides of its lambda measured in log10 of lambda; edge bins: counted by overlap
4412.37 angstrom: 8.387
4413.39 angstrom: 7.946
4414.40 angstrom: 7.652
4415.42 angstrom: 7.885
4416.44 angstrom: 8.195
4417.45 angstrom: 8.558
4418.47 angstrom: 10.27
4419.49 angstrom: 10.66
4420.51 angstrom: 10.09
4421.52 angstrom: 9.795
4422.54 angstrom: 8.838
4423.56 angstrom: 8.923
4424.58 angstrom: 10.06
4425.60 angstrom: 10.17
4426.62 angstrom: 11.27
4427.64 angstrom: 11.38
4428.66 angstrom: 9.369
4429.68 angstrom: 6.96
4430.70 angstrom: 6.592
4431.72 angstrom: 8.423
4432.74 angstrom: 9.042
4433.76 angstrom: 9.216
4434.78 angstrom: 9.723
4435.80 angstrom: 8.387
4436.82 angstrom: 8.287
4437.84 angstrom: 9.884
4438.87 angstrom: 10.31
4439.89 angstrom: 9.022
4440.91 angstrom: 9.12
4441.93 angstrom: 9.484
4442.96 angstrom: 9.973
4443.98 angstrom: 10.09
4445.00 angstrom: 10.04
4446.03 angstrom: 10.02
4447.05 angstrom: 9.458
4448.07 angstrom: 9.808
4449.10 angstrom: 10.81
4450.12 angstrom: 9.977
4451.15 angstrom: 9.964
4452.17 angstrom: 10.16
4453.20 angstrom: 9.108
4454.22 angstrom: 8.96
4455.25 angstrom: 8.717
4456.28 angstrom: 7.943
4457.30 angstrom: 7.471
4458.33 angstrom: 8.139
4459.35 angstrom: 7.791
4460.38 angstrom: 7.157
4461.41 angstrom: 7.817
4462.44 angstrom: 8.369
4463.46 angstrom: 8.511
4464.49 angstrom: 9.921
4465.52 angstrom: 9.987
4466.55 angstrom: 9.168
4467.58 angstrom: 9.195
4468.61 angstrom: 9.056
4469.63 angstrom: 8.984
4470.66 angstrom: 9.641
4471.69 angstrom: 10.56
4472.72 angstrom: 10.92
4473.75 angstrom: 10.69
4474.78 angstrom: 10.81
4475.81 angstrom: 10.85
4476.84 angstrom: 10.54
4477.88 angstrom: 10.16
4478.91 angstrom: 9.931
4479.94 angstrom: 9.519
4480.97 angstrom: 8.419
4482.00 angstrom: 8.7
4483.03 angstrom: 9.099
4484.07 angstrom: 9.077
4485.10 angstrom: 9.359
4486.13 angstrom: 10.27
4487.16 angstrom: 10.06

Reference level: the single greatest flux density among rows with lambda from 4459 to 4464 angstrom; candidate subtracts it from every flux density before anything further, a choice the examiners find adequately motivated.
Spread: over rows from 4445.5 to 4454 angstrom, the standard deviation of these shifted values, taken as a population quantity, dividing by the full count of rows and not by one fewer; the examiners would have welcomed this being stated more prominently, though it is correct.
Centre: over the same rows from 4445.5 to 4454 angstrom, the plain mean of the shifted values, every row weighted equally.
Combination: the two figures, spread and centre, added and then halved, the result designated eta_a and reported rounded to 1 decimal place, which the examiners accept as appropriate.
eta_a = 0.9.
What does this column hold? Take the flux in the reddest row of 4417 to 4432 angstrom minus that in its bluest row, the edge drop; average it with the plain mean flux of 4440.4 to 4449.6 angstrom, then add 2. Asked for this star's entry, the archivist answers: 6.9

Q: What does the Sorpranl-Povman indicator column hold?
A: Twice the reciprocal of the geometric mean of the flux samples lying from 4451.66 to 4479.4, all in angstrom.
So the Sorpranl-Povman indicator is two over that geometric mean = 0.217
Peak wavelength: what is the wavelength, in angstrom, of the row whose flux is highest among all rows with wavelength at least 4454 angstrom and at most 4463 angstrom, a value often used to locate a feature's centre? 4454.22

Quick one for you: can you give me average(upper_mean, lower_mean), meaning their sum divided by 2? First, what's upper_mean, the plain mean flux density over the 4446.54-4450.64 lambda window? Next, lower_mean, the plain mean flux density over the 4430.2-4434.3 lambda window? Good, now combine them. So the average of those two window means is 9.2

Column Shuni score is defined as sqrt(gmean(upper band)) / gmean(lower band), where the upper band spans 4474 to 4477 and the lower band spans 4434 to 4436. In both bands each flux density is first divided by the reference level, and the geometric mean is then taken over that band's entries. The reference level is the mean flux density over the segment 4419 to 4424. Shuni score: 1.13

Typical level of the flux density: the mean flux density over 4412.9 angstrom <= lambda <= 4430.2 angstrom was 9.30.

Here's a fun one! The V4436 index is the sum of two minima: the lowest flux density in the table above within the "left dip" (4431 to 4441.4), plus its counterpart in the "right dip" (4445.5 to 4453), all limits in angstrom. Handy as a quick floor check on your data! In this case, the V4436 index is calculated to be 17.7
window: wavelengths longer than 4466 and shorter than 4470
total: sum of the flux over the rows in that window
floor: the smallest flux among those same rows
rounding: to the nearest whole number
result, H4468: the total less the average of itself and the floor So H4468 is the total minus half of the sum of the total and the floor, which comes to 14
